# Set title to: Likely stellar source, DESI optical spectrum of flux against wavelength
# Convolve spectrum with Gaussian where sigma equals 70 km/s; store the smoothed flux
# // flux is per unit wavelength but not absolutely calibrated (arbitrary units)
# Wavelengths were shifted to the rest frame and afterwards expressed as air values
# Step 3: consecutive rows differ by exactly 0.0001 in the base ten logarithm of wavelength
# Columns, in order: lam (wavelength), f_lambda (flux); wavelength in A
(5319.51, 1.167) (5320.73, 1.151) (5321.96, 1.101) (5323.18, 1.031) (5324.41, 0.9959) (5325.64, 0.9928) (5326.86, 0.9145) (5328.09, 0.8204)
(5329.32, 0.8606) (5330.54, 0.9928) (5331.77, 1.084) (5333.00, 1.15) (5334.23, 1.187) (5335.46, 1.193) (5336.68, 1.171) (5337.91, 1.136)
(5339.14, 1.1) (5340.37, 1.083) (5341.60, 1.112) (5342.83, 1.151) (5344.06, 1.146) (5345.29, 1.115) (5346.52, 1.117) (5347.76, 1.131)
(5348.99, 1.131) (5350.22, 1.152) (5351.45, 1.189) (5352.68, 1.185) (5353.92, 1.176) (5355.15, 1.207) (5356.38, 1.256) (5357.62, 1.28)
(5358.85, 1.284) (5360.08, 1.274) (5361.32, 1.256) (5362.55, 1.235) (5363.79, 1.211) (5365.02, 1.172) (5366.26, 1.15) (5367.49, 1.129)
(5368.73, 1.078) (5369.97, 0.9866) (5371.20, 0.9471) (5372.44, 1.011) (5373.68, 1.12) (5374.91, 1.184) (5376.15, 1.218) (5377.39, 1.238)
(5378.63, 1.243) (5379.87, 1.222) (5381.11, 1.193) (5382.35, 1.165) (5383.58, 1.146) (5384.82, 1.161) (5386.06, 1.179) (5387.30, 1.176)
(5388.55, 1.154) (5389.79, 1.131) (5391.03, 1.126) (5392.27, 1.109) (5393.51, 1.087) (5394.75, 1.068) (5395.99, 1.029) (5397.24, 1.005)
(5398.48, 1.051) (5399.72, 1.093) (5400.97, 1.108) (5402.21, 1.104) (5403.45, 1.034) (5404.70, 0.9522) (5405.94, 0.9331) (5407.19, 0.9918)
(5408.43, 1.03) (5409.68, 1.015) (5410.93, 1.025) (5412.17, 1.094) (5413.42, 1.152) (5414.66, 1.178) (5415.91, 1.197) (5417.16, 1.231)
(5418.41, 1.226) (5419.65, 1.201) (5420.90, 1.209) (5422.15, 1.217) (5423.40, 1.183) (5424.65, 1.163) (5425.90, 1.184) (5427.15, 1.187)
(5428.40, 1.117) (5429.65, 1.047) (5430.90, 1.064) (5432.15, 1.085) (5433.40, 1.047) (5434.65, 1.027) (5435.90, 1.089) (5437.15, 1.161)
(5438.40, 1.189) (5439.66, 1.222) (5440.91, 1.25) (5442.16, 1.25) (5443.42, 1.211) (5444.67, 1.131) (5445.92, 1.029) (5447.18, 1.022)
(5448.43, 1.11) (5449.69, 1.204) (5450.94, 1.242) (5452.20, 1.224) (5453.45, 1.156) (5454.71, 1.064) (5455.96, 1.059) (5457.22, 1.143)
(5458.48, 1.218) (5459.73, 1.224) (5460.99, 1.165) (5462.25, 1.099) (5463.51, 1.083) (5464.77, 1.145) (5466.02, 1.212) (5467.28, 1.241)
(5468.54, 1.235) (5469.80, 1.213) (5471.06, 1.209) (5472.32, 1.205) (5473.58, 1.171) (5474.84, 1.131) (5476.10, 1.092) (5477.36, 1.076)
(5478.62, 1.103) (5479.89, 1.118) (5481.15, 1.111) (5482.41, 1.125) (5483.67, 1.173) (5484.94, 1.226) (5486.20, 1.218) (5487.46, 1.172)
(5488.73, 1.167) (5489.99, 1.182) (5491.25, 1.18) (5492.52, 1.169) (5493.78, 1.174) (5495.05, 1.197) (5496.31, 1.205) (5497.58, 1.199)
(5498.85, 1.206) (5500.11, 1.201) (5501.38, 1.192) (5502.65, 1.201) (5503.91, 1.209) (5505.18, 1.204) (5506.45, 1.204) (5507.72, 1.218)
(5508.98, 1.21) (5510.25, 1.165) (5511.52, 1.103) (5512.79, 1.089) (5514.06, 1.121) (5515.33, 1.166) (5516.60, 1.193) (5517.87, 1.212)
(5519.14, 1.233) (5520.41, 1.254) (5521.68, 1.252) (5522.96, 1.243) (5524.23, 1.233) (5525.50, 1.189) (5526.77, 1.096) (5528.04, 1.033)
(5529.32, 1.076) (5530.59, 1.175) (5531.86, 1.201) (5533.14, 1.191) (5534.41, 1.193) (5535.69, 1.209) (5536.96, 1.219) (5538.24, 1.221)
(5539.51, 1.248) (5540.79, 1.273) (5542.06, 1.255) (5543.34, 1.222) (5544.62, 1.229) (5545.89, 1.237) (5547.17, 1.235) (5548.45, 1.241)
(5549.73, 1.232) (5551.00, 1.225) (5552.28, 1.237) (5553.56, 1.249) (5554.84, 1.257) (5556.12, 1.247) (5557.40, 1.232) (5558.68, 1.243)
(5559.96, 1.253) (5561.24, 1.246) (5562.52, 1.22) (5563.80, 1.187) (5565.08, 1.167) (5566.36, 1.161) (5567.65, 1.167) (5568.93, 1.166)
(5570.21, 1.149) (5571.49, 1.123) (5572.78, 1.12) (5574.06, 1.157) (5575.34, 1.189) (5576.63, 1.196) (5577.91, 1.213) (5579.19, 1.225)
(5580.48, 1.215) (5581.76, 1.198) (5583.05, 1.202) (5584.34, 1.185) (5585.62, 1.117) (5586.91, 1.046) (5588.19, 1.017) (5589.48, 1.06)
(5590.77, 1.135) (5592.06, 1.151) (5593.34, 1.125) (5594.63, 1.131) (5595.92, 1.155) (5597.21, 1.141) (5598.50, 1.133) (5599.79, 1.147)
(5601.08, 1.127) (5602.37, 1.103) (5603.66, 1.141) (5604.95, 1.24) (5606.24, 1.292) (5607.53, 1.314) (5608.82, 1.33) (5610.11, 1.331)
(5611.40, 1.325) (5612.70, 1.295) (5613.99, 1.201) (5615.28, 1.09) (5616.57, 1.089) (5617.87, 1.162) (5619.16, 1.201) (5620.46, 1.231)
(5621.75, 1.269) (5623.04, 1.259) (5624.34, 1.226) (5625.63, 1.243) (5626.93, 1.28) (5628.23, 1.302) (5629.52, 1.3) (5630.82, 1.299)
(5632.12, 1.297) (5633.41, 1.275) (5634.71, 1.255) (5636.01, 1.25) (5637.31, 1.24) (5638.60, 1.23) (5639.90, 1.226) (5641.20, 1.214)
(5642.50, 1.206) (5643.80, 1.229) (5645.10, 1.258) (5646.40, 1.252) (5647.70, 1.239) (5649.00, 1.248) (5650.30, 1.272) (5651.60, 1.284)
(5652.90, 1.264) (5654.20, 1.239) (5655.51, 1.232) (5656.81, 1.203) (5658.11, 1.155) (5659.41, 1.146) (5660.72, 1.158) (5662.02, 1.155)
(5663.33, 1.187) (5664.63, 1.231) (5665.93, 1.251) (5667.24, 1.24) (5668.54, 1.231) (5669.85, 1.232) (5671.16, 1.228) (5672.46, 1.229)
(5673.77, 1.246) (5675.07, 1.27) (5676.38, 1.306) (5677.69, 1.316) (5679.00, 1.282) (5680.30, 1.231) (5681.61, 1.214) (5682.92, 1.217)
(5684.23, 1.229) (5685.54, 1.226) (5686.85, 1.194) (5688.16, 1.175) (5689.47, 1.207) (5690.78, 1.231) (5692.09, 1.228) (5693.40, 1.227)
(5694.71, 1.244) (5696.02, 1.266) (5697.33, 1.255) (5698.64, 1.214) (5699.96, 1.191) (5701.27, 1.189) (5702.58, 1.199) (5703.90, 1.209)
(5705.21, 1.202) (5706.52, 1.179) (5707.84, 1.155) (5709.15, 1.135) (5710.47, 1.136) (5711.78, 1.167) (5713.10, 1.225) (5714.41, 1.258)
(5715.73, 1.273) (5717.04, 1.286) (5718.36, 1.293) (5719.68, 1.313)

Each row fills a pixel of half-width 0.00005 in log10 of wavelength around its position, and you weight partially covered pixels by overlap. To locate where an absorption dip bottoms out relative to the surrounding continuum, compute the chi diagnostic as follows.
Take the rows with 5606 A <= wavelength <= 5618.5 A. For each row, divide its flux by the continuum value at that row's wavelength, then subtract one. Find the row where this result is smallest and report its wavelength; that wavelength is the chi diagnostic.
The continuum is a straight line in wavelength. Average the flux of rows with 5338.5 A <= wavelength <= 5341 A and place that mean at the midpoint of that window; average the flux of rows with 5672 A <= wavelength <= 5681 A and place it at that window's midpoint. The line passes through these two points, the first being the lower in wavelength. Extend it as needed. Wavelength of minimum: 5616.57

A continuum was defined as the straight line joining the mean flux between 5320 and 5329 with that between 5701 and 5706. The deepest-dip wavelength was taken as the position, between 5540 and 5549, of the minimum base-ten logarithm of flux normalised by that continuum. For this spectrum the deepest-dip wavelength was 5543.34 A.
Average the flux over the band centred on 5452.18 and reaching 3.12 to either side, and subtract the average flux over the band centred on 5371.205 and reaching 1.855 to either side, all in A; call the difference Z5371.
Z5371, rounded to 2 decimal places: 0.20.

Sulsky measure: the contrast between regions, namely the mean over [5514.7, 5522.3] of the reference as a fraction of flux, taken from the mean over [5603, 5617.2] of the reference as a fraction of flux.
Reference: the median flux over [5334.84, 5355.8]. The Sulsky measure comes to -0.01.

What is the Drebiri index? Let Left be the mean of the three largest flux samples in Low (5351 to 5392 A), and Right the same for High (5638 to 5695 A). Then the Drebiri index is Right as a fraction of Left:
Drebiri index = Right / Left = 1.02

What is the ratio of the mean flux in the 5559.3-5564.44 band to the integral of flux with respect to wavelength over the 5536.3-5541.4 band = 0.194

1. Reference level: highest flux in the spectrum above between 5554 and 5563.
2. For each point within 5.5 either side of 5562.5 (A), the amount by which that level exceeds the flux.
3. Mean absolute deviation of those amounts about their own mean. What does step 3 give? 0.034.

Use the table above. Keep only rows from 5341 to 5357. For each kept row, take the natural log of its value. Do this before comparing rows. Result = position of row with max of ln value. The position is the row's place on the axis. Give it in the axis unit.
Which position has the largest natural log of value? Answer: 5356.38 A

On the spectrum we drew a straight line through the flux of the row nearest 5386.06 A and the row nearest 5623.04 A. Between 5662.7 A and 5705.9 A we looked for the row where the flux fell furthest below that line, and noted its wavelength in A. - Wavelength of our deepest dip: 5688.16 A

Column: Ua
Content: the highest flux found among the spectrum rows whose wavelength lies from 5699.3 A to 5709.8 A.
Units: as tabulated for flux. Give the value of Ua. 1.209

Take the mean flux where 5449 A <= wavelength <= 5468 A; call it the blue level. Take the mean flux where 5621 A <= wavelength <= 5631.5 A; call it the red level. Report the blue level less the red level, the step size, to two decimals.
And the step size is -0.11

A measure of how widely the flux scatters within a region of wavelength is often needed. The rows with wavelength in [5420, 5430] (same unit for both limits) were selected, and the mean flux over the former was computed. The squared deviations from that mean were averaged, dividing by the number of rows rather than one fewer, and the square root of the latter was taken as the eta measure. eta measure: 0.052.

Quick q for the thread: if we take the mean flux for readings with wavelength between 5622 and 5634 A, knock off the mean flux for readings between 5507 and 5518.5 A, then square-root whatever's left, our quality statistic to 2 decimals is 0.33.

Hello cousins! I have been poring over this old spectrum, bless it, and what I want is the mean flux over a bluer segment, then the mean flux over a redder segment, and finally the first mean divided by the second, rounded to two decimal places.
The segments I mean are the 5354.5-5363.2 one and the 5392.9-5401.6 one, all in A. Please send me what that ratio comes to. 1.18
